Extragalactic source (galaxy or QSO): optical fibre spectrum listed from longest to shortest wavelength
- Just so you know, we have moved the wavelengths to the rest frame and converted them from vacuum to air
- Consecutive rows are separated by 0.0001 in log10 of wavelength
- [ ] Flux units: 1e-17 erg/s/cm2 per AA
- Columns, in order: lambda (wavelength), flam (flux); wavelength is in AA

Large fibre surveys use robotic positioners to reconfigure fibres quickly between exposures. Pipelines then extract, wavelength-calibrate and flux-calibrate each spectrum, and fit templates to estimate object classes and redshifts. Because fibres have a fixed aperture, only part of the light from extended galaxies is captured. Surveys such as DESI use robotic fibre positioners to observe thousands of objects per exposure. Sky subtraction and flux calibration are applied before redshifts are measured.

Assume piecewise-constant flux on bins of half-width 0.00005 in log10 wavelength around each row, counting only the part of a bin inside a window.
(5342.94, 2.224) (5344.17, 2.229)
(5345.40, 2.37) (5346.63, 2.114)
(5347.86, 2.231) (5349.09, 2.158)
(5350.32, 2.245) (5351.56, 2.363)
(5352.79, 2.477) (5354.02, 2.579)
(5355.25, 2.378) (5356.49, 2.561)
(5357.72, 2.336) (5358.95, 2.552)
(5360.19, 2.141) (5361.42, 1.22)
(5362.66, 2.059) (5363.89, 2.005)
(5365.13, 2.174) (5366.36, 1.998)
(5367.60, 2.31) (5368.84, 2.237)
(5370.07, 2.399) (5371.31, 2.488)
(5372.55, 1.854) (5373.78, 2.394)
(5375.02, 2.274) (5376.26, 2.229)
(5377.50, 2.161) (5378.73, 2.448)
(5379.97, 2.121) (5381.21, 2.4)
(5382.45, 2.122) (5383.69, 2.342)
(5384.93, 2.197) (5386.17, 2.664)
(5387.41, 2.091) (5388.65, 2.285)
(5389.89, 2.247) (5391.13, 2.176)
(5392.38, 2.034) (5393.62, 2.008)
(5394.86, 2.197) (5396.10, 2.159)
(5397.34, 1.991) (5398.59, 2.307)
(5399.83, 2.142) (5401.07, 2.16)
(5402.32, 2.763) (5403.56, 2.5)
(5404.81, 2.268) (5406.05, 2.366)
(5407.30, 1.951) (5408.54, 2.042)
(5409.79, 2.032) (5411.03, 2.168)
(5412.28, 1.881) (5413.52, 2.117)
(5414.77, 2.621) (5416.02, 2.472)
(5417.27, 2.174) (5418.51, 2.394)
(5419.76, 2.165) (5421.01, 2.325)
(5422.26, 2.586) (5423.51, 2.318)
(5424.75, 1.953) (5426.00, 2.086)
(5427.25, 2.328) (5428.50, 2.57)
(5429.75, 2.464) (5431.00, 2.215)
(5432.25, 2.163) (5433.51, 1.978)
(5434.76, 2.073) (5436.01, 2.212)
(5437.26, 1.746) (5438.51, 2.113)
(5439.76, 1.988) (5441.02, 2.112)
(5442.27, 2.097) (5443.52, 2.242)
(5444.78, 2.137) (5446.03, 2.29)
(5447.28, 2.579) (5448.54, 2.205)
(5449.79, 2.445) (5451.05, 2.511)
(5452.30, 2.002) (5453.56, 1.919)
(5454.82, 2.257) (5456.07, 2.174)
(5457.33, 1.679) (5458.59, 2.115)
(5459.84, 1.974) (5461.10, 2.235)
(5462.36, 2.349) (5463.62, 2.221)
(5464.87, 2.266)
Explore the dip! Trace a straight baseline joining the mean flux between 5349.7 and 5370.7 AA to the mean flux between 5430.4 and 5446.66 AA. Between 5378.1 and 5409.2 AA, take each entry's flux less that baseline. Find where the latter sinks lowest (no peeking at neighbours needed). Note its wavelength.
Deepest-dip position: 5407.30 AA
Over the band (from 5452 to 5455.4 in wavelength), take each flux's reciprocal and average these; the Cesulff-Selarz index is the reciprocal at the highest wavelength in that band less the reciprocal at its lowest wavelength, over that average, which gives -0.12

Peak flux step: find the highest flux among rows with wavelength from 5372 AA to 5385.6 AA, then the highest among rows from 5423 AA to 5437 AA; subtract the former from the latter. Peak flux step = 0.12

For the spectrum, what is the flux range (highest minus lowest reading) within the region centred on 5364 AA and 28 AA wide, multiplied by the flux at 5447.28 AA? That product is 3.5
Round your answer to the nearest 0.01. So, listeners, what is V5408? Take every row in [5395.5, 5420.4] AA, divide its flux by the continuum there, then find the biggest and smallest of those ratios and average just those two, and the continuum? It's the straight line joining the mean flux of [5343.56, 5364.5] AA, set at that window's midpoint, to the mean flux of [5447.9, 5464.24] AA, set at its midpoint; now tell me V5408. 1.06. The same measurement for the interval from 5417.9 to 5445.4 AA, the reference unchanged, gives 0.99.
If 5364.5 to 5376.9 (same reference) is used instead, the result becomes 0.98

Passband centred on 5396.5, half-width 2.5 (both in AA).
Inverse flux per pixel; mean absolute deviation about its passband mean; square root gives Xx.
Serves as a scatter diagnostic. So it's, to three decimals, 0.139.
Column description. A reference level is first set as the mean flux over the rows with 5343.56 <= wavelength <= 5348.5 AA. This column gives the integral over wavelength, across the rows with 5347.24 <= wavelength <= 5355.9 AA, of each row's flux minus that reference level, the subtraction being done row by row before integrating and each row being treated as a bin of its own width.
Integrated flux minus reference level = 1.0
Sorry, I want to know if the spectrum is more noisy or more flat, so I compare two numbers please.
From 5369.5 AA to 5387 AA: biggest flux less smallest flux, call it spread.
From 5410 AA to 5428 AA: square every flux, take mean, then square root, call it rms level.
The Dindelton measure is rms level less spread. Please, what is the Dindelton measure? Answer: 1.5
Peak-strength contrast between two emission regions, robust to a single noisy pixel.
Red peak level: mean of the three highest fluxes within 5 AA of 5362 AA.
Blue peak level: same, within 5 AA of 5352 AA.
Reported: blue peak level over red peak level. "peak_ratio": 1.08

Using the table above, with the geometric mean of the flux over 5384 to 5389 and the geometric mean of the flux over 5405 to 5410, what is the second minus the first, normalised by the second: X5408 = -0.10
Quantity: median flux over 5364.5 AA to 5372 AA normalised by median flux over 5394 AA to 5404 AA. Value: 1.04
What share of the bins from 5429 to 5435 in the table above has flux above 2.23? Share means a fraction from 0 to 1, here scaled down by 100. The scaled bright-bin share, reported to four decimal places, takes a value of 0.0020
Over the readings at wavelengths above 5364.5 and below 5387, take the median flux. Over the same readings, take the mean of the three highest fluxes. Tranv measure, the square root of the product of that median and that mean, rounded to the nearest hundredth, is 2.39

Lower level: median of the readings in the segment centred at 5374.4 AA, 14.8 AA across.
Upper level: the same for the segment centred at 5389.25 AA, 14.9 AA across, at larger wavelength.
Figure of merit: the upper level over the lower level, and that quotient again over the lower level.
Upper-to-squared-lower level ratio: 0.416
